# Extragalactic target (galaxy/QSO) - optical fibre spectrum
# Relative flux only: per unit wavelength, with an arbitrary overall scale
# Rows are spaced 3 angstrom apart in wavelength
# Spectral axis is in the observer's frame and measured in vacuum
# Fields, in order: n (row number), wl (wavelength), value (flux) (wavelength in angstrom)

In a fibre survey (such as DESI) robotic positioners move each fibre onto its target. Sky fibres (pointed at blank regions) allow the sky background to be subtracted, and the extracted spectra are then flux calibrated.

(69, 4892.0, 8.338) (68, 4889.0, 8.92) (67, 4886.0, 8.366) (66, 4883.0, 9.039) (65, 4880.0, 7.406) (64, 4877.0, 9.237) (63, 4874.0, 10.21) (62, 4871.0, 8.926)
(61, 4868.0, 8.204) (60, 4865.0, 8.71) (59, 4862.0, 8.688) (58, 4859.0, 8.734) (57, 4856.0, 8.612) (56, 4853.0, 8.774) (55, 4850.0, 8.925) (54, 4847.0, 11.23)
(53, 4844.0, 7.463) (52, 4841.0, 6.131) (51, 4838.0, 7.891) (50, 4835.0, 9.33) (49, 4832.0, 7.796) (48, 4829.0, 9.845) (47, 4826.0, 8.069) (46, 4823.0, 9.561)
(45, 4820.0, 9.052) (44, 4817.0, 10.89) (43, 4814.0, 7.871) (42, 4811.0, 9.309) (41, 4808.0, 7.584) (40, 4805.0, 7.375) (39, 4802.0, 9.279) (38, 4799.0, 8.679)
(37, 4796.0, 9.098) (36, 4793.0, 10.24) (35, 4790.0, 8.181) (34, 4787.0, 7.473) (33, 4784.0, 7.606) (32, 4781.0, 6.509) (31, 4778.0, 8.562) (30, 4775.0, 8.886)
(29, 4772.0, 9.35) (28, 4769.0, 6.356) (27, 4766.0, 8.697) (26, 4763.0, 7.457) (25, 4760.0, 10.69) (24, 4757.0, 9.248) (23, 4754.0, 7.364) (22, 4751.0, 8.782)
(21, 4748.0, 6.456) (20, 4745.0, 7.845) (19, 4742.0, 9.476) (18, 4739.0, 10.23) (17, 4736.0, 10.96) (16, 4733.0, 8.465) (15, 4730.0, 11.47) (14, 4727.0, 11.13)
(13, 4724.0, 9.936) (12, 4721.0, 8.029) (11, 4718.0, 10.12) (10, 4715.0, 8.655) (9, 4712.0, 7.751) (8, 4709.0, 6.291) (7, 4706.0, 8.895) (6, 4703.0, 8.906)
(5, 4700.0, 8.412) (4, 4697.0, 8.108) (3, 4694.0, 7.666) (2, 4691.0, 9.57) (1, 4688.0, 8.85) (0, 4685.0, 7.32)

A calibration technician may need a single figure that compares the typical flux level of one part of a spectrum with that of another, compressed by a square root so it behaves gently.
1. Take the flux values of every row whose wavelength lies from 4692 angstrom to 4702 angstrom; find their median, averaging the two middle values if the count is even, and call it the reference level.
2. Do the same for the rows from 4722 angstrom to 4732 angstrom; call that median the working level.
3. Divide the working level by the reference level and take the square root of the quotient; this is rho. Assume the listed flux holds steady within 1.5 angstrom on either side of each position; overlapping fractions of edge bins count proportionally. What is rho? 1.17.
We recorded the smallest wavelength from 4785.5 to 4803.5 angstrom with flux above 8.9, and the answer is 4793.0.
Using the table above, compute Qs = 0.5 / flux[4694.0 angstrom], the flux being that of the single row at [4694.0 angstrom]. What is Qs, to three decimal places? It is 0.065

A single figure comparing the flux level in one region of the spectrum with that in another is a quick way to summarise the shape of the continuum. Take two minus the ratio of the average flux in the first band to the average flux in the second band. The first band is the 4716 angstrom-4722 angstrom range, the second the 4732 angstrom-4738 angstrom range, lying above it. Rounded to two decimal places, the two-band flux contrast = 1.07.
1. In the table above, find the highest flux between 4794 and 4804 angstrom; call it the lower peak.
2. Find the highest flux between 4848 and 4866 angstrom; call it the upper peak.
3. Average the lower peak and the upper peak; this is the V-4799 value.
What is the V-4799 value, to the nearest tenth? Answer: 9.1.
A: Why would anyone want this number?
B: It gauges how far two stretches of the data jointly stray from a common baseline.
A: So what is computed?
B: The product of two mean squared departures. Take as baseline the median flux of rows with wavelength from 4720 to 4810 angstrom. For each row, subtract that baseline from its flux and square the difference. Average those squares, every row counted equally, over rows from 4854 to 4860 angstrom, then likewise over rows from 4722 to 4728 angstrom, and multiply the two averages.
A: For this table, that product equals 0.0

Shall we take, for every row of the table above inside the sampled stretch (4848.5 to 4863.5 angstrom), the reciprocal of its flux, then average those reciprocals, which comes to 0.114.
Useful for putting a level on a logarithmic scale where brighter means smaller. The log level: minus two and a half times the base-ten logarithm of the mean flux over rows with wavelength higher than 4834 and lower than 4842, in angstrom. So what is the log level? -2.23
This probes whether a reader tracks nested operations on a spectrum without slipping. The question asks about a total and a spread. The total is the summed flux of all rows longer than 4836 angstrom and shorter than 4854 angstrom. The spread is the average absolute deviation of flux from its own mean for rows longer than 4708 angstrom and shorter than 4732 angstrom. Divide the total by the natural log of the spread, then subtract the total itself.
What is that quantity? 76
